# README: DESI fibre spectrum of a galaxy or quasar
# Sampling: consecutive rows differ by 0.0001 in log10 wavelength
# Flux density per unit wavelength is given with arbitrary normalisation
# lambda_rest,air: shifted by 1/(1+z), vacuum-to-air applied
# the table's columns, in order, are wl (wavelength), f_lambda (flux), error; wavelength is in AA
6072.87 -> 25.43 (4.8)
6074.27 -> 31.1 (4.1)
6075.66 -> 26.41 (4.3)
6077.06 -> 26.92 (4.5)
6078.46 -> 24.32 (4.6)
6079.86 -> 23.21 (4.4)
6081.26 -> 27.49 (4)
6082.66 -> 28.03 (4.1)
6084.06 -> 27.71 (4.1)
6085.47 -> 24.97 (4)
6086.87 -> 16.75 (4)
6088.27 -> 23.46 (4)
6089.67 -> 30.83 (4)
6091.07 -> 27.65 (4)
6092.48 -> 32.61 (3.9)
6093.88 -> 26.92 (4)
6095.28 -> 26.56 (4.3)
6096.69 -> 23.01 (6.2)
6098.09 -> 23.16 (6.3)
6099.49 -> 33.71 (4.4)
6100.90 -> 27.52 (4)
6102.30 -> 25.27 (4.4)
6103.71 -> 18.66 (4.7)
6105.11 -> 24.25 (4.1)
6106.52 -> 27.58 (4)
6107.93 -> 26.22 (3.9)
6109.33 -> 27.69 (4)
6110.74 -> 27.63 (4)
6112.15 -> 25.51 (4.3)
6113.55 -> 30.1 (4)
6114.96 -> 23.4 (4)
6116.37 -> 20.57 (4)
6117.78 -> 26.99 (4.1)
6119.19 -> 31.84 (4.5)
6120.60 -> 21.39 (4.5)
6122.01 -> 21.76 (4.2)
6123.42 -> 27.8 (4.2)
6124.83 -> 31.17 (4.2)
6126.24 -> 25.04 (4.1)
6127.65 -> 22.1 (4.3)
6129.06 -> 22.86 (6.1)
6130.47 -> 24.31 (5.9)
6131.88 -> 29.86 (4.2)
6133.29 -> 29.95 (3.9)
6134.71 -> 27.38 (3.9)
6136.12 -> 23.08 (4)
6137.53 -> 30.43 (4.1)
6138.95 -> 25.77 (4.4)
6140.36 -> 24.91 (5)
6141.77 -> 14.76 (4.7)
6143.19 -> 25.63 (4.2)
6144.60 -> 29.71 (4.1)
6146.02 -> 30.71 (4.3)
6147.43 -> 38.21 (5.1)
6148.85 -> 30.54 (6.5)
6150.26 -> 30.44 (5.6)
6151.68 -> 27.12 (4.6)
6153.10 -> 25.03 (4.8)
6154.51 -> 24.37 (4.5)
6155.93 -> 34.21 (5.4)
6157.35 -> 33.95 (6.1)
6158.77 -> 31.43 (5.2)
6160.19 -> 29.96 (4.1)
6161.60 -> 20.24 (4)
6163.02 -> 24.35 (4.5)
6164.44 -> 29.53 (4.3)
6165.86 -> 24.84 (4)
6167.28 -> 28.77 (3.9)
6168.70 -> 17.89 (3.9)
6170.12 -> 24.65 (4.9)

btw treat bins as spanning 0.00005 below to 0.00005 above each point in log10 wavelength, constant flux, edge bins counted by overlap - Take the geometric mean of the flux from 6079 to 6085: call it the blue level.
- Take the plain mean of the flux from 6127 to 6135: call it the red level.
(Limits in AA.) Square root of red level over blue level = 0.99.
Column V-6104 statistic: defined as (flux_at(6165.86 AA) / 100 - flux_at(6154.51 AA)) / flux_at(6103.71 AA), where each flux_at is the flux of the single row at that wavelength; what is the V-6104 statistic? -1.3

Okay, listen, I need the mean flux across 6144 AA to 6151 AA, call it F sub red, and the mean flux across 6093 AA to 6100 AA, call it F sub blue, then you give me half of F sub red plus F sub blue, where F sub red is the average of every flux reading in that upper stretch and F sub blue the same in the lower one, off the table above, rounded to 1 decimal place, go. 29.3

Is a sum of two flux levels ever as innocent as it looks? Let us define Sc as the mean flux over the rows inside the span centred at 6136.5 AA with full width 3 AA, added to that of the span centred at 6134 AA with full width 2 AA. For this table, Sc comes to 55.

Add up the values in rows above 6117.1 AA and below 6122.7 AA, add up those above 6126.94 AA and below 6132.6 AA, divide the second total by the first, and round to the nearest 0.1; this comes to 1.0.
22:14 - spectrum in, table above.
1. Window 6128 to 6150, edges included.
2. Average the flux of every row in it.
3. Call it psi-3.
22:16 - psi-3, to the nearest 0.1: 27.2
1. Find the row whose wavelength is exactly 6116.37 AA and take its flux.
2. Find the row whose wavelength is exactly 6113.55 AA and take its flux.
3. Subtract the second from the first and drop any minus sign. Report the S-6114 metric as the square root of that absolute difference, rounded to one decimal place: 3.1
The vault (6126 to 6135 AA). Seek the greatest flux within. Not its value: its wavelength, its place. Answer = 6133.29 AA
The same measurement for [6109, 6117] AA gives 6113.55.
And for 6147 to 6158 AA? 6147.43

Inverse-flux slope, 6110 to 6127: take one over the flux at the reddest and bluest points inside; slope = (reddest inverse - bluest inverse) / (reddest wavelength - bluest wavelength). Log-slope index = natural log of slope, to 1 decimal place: -8.3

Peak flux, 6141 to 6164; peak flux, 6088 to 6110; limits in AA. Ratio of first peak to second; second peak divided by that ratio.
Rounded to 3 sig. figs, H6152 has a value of 29.7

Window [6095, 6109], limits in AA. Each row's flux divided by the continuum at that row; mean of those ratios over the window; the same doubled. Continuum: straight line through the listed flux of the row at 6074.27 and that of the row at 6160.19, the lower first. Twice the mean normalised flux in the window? 1.67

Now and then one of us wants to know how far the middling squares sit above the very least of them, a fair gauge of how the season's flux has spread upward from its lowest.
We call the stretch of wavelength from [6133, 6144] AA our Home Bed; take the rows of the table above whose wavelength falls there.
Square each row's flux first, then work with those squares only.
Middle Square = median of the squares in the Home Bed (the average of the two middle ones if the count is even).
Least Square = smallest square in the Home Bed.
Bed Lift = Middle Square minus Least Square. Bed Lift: 443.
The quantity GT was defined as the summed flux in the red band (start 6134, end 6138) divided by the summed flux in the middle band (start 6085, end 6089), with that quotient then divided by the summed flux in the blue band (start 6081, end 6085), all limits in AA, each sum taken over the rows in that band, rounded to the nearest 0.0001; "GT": 0.0149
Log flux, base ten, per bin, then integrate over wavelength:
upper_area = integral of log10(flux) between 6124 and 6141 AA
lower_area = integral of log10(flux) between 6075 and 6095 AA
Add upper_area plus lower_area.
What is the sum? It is 52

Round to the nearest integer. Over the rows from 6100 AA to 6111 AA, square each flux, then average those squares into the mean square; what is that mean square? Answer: 664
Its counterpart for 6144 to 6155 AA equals 888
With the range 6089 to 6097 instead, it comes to 790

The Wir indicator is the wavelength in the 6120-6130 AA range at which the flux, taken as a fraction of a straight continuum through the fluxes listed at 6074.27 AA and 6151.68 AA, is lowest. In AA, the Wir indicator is 6120.60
